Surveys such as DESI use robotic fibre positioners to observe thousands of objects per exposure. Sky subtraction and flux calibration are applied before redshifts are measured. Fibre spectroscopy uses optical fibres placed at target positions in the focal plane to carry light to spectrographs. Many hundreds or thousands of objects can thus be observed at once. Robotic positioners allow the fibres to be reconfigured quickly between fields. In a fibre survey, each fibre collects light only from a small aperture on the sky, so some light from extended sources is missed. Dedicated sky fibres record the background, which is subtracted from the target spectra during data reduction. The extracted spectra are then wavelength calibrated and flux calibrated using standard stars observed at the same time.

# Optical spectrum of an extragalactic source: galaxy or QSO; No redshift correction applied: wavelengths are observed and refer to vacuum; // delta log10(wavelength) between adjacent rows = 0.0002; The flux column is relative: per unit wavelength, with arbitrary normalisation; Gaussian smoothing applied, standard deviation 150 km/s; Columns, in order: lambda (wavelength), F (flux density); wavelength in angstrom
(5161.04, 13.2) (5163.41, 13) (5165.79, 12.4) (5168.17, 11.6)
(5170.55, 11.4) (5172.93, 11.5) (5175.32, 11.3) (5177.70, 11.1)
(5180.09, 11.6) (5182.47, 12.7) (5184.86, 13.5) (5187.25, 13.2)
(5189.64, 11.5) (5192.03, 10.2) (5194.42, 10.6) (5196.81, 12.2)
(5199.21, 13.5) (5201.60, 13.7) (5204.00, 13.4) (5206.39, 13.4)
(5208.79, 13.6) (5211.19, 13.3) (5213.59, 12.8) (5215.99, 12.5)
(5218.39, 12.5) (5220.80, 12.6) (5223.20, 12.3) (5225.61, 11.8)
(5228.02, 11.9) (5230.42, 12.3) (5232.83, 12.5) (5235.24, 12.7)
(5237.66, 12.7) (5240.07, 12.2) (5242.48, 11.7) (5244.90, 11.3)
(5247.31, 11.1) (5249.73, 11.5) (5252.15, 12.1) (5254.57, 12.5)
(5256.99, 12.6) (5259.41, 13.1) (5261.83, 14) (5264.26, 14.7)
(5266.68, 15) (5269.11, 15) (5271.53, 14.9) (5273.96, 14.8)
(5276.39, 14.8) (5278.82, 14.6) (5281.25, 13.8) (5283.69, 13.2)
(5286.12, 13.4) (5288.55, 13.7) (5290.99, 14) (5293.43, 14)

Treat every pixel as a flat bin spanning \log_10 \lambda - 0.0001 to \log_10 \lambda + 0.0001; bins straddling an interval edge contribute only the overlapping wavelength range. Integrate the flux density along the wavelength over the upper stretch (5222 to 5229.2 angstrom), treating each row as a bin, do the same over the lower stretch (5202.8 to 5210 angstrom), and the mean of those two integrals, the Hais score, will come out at 92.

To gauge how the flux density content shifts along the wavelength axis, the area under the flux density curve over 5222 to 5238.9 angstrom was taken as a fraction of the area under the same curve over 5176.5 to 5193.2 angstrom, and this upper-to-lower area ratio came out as 1.04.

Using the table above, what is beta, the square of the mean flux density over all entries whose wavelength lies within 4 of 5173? 130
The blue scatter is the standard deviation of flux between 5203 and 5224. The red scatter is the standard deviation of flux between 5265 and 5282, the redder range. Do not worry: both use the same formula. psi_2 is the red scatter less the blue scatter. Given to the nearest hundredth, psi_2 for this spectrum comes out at -0.07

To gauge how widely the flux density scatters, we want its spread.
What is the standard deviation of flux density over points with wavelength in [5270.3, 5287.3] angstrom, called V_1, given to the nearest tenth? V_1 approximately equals 0.7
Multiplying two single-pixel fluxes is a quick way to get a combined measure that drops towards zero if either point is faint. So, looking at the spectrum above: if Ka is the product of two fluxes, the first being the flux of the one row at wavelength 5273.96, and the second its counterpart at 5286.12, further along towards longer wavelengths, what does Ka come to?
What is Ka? 198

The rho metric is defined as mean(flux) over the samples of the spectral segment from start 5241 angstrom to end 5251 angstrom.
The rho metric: 11.4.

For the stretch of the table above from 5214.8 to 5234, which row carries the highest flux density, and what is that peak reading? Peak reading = 12.6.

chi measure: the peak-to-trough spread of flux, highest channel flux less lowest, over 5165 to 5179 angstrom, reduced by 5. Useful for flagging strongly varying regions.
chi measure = -3.7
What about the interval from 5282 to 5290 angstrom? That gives -4.5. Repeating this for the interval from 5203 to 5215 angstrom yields -4.2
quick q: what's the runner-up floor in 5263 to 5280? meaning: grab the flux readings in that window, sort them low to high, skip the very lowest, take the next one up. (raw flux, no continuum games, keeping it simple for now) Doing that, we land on 14.7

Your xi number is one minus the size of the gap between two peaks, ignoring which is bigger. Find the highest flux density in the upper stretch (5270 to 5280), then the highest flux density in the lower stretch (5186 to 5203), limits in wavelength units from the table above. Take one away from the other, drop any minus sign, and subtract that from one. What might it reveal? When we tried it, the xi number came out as -0.2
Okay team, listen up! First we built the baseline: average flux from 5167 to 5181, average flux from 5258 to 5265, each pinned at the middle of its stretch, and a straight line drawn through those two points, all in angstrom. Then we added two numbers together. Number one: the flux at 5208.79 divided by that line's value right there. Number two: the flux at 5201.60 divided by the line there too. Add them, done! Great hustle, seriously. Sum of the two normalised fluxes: 2.22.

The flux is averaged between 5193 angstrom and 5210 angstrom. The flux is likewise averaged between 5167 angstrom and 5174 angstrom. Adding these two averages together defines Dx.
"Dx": 24.4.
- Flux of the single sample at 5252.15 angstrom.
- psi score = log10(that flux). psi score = 1.08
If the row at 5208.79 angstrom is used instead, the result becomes 1.13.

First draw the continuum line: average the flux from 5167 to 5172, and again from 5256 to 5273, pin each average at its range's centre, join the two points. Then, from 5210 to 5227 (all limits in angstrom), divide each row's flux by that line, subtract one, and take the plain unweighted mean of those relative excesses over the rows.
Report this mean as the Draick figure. -0.03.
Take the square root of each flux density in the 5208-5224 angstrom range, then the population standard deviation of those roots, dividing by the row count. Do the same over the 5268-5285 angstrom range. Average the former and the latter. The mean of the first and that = 0.072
